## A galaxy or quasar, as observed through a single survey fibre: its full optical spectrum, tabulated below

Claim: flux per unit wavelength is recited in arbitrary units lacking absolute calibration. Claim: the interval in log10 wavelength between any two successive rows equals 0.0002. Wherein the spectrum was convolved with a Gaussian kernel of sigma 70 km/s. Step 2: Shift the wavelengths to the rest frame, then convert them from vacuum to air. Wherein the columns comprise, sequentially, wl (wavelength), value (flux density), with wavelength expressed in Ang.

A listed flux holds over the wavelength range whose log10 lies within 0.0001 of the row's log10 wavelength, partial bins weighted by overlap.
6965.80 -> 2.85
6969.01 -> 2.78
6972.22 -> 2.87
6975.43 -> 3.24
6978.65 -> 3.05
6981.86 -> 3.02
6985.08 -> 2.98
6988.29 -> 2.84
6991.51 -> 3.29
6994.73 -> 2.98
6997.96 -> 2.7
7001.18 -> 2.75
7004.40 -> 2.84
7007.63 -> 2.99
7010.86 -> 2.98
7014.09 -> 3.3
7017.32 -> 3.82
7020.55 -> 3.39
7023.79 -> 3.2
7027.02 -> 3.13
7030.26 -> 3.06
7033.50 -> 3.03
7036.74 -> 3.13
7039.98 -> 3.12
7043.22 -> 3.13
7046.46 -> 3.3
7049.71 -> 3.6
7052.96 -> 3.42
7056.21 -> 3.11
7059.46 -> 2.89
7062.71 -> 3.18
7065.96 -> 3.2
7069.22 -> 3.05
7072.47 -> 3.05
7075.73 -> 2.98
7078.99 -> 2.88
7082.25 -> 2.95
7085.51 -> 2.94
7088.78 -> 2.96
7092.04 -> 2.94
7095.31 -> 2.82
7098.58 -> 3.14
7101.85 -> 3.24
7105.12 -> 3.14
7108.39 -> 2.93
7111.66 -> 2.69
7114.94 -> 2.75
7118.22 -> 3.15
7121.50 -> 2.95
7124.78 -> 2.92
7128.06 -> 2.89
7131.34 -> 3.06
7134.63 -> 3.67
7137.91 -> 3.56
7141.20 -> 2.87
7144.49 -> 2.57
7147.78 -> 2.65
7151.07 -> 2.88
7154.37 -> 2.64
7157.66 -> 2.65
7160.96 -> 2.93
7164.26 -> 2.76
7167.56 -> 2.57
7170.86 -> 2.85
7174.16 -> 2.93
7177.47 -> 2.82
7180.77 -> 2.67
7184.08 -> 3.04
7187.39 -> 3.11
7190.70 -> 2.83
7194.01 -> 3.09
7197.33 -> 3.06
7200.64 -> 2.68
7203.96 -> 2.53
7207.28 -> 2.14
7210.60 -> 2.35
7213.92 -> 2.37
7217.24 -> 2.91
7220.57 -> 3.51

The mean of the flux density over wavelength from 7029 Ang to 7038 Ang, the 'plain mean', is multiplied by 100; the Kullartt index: 307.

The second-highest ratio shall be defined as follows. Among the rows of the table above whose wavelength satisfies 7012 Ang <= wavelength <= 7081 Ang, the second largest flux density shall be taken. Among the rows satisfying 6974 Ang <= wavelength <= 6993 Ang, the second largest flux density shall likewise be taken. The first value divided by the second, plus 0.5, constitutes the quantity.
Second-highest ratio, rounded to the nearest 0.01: 1.61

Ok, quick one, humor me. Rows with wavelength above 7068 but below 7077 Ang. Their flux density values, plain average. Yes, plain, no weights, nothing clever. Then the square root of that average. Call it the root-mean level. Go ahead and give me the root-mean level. 1.74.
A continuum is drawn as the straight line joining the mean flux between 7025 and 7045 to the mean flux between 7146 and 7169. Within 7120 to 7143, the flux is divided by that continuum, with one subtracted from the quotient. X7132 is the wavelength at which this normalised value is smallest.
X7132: 7128.06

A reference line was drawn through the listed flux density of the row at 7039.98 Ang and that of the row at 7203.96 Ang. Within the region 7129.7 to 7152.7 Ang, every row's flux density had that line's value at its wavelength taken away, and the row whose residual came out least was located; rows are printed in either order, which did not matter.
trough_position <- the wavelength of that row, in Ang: 7144.49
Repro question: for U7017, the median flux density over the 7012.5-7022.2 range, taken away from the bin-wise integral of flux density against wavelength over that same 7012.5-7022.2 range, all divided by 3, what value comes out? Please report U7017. 10.2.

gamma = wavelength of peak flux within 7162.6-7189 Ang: 7187.39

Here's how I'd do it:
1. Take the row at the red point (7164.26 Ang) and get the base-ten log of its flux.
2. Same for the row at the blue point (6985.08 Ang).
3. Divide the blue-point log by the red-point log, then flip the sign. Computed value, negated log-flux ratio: -1.08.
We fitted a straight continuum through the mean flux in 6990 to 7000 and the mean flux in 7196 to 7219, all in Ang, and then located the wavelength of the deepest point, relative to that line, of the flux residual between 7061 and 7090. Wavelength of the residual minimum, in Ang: 7078.99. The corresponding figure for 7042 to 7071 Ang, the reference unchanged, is 7059.46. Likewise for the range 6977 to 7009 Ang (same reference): 6997.96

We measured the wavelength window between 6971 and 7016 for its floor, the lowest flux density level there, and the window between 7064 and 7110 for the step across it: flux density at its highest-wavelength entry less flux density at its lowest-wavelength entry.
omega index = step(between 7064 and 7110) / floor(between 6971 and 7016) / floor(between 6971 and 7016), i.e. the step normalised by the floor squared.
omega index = -0.037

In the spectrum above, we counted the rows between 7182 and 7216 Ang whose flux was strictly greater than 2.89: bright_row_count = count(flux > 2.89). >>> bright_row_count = 4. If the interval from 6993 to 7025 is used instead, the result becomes 7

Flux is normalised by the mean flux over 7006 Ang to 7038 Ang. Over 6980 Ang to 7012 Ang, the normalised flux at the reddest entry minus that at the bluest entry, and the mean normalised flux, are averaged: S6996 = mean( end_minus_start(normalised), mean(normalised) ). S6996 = 0.45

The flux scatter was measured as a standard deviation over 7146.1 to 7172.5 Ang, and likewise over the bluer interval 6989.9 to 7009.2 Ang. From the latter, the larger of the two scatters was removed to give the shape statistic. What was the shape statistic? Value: 0.00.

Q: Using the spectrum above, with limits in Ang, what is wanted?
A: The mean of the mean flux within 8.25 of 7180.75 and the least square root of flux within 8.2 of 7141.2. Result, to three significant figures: 2.26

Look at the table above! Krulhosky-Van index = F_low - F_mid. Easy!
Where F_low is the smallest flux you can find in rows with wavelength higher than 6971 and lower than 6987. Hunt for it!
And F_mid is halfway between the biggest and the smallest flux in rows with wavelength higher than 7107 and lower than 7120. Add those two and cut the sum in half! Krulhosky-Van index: -0.05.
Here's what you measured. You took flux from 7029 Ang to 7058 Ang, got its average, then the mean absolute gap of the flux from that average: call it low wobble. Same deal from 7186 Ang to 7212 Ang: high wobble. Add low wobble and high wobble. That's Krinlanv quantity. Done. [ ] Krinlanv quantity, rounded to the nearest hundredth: 0.45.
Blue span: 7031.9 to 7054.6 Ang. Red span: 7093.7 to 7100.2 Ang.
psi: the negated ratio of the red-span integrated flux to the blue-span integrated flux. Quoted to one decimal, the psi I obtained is -0.3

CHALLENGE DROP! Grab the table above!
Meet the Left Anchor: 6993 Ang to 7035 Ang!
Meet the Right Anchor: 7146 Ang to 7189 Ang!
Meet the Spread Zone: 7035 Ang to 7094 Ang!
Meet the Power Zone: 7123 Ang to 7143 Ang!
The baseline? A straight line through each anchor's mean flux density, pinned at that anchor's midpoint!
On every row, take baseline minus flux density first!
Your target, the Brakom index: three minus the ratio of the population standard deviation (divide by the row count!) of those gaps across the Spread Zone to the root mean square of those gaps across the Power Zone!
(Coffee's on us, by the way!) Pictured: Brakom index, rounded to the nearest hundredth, 2.62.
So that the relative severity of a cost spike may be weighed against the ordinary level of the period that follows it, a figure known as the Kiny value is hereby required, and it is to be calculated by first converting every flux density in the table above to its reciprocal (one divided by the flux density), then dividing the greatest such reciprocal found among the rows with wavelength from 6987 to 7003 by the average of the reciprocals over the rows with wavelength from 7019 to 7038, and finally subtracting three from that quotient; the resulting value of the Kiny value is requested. -1.83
